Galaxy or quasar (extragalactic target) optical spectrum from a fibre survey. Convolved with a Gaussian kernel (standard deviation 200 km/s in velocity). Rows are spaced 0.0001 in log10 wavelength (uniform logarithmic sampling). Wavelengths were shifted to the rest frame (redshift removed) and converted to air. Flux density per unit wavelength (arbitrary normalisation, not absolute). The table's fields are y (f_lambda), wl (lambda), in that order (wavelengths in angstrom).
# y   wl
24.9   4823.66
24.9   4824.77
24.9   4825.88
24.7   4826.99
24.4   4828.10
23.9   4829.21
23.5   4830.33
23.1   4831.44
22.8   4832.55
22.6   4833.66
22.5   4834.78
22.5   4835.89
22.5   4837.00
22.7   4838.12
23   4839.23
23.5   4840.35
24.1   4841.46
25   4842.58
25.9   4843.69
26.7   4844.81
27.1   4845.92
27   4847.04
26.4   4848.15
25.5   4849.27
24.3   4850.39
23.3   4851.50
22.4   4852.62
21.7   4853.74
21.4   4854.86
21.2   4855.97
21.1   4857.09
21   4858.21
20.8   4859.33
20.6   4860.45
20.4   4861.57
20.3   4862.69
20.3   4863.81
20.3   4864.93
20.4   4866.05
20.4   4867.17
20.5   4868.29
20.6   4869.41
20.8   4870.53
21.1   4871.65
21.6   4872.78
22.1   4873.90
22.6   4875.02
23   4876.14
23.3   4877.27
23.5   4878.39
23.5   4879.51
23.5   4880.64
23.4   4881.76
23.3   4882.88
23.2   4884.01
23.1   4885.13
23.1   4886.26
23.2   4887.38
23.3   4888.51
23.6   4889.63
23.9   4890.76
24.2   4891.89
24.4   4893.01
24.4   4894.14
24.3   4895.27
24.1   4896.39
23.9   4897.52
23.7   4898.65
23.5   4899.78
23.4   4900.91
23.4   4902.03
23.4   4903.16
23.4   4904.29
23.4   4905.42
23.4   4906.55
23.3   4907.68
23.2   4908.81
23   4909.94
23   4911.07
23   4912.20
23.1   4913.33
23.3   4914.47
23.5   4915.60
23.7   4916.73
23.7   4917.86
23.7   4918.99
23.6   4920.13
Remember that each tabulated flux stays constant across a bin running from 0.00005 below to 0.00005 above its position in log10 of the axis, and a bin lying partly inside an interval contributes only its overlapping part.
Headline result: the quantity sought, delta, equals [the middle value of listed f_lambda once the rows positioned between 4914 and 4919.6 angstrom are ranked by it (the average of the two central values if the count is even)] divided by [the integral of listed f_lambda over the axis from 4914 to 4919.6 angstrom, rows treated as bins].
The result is 0.179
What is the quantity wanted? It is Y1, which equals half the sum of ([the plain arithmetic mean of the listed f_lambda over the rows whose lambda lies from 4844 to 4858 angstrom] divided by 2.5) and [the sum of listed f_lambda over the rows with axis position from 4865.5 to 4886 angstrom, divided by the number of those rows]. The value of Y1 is 15.9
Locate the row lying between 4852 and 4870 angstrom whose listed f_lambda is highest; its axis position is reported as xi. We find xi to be 4852.62 angstrom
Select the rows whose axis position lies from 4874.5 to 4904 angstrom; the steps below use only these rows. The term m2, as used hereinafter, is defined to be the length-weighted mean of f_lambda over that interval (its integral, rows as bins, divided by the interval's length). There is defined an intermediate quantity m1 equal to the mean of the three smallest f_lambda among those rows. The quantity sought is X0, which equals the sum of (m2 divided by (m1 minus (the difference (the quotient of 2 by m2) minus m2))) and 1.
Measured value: 1.51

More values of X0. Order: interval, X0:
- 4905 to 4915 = 1.50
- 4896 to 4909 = 1.50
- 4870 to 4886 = 1.52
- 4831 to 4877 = 1.53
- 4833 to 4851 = 1.52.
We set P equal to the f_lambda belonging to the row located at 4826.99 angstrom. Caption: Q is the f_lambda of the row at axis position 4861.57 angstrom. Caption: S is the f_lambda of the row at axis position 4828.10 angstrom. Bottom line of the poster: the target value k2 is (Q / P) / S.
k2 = 0.034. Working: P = 24.7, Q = 20.4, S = 24.4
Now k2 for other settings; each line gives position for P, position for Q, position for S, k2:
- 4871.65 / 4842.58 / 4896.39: 0.049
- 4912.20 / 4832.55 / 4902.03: 0.042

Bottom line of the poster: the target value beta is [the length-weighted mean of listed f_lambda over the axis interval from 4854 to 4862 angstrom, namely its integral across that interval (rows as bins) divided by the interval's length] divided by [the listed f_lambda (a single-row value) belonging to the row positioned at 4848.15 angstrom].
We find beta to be 0.79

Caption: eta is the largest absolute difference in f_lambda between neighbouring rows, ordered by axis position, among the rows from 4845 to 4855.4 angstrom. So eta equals 1.20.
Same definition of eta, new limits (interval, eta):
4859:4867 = 0.20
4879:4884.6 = 0.10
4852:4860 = 0.70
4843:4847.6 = 0.80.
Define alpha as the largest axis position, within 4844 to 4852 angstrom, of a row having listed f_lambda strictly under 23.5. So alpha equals 4851.50 angstrom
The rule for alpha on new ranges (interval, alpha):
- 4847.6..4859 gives 4858.21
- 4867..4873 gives 4872.78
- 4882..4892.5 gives 4888.51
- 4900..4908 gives 4907.68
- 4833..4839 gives 4838.12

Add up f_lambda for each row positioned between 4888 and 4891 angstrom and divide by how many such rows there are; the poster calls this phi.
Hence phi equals 23.6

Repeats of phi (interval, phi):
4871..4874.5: 21.6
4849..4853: 23.9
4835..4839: 22.6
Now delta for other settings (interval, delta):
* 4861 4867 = 0.166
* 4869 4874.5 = 0.180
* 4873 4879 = 0.168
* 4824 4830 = 0.168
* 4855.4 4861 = 0.179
